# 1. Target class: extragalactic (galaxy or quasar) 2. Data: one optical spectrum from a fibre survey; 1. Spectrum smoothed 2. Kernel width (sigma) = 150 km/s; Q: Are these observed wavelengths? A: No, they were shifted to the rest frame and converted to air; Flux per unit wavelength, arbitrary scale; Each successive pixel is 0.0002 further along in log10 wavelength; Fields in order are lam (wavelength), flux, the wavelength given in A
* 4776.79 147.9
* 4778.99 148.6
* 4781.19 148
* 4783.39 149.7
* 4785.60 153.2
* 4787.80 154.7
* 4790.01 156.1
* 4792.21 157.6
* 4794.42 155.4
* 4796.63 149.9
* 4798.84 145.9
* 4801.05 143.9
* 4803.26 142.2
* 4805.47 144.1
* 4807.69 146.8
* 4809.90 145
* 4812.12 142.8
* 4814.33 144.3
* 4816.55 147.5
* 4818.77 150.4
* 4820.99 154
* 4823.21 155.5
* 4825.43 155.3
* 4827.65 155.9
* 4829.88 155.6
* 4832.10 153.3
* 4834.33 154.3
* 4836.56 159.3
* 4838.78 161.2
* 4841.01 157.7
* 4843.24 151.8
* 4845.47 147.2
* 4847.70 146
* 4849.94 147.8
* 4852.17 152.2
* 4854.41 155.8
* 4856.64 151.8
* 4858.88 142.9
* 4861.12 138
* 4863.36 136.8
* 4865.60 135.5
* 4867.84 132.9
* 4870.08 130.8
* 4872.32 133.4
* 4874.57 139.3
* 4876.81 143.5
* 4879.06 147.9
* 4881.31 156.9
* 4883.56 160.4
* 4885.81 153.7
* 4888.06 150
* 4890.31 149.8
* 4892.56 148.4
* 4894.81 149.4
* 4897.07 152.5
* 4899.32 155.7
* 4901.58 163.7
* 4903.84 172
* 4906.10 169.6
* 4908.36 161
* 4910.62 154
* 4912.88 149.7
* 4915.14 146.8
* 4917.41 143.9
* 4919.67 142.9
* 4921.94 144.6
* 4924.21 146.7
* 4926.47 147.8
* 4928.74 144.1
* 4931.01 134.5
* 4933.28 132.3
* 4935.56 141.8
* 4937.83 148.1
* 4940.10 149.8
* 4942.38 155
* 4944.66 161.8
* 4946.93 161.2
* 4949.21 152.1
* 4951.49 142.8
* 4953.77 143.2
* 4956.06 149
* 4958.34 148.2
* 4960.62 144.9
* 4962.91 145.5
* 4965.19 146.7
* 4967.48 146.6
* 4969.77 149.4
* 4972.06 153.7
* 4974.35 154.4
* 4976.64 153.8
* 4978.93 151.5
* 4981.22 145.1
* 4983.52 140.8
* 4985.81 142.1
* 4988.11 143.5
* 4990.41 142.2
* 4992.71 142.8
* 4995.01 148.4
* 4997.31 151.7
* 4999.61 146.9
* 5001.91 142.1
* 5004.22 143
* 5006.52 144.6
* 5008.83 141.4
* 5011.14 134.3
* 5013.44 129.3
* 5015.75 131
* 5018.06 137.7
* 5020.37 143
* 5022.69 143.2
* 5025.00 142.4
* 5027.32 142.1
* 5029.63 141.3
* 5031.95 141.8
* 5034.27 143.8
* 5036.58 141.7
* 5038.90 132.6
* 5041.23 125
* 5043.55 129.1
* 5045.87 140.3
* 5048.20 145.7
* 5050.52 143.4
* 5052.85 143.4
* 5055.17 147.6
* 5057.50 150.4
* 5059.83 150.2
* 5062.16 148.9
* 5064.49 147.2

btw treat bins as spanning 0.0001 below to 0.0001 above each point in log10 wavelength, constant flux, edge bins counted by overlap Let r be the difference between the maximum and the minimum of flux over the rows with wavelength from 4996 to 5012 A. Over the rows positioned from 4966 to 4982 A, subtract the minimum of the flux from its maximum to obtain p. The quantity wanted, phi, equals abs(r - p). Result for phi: 8.1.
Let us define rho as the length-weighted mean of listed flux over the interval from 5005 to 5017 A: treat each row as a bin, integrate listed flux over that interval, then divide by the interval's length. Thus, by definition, 136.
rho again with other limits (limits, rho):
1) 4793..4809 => 147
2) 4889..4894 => 149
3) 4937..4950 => 155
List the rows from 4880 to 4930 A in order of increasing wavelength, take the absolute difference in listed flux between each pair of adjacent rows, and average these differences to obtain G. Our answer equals 3.7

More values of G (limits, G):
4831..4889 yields 3.9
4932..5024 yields 3.5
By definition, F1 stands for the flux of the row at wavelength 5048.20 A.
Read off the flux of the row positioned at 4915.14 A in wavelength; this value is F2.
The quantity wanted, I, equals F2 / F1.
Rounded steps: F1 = 145.7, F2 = 146.8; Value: 1.01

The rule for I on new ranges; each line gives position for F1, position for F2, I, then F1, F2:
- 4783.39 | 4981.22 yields 0.97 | 149.7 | 145.1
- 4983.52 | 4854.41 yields 1.11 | 140.8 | 155.8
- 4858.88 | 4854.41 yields 1.09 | 142.9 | 155.8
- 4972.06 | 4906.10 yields 1.10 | 153.7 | 169.6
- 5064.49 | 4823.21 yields 1.06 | 147.2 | 155.5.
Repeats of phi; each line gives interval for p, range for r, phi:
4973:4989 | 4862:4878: 0.9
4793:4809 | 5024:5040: 2.0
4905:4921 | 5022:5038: 24.2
